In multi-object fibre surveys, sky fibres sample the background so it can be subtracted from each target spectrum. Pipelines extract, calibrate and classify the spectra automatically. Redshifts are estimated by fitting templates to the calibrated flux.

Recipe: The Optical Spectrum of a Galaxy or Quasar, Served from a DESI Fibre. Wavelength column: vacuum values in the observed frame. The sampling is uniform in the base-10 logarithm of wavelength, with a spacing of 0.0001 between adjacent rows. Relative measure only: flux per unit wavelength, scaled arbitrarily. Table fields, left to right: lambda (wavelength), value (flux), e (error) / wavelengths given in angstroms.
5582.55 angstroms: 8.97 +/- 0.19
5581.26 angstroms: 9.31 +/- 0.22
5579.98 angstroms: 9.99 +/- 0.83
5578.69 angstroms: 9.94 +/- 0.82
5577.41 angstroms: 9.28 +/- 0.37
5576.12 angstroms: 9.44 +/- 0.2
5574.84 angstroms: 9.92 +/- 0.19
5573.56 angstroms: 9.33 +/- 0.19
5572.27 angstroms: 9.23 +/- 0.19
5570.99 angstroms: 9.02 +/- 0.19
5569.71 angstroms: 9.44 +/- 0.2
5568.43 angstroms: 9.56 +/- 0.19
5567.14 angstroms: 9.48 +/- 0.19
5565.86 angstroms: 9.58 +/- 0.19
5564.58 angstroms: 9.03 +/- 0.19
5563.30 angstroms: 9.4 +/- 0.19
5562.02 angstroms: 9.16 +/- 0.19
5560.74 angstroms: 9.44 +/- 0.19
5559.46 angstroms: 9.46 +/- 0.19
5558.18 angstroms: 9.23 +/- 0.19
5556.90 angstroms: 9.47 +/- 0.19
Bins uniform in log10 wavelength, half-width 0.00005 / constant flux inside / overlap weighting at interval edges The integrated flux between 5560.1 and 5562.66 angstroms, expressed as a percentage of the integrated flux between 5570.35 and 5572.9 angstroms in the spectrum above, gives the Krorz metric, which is 102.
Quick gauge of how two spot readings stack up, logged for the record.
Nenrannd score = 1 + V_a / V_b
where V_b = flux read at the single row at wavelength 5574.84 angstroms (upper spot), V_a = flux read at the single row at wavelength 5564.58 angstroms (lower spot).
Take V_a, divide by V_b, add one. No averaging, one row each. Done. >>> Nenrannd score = 1.91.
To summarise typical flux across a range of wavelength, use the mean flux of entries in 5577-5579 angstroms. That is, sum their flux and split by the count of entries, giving 9.61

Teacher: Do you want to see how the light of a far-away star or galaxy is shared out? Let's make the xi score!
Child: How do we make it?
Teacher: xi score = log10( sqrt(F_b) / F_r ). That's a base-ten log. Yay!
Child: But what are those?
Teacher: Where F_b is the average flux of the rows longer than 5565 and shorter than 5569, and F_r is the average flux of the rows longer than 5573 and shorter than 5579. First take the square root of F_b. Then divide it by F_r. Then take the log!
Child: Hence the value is -0.492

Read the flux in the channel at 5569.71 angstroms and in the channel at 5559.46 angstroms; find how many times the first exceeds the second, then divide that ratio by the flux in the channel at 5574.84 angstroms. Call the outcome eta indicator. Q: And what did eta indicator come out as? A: 0.101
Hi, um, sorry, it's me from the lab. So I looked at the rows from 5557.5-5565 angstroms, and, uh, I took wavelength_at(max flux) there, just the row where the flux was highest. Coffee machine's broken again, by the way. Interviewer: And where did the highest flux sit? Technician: 5559.46 angstroms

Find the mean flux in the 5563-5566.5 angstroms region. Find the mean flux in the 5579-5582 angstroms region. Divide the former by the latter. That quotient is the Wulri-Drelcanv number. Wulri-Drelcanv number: 0.968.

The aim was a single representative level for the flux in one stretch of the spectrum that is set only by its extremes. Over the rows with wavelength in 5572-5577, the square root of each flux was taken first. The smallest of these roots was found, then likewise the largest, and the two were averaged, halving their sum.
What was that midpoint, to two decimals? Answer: 3.09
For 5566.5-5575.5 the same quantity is 3.08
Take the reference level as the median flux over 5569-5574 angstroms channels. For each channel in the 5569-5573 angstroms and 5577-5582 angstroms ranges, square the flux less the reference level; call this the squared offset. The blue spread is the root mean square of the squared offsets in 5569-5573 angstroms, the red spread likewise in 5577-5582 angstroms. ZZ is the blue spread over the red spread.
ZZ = 0.13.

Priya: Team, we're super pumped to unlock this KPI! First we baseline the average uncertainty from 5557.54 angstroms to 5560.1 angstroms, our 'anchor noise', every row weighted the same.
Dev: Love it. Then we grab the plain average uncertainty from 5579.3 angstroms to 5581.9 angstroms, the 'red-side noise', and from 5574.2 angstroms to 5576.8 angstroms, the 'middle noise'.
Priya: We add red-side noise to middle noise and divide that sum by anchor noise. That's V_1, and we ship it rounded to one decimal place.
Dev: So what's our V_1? 3.8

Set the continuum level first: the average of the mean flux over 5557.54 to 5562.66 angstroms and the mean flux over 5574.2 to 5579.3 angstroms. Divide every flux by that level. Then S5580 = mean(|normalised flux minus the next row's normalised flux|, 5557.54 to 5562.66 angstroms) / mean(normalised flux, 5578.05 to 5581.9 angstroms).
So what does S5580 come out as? 0.0181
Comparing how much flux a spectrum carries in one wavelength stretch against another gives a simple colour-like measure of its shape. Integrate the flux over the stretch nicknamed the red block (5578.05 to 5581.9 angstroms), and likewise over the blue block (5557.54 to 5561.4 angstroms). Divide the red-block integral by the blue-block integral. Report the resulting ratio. 1.04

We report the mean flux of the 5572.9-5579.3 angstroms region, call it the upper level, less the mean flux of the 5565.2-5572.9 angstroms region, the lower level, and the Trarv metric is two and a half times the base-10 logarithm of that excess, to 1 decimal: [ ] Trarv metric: -1.8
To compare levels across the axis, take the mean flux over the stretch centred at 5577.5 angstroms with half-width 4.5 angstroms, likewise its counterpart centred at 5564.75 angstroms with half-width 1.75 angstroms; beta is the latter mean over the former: 0.97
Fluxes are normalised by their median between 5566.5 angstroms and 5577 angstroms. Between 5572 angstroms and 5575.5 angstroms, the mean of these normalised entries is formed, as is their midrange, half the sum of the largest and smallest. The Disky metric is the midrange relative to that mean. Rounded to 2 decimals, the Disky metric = 1.01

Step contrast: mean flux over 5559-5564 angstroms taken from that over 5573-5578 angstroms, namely 0.1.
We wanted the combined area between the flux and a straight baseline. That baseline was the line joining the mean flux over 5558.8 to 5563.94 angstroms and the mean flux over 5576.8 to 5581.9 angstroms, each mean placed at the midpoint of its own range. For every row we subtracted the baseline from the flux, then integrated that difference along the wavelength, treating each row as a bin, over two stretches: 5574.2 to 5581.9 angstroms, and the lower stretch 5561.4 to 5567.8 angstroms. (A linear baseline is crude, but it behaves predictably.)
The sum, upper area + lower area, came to -0.3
